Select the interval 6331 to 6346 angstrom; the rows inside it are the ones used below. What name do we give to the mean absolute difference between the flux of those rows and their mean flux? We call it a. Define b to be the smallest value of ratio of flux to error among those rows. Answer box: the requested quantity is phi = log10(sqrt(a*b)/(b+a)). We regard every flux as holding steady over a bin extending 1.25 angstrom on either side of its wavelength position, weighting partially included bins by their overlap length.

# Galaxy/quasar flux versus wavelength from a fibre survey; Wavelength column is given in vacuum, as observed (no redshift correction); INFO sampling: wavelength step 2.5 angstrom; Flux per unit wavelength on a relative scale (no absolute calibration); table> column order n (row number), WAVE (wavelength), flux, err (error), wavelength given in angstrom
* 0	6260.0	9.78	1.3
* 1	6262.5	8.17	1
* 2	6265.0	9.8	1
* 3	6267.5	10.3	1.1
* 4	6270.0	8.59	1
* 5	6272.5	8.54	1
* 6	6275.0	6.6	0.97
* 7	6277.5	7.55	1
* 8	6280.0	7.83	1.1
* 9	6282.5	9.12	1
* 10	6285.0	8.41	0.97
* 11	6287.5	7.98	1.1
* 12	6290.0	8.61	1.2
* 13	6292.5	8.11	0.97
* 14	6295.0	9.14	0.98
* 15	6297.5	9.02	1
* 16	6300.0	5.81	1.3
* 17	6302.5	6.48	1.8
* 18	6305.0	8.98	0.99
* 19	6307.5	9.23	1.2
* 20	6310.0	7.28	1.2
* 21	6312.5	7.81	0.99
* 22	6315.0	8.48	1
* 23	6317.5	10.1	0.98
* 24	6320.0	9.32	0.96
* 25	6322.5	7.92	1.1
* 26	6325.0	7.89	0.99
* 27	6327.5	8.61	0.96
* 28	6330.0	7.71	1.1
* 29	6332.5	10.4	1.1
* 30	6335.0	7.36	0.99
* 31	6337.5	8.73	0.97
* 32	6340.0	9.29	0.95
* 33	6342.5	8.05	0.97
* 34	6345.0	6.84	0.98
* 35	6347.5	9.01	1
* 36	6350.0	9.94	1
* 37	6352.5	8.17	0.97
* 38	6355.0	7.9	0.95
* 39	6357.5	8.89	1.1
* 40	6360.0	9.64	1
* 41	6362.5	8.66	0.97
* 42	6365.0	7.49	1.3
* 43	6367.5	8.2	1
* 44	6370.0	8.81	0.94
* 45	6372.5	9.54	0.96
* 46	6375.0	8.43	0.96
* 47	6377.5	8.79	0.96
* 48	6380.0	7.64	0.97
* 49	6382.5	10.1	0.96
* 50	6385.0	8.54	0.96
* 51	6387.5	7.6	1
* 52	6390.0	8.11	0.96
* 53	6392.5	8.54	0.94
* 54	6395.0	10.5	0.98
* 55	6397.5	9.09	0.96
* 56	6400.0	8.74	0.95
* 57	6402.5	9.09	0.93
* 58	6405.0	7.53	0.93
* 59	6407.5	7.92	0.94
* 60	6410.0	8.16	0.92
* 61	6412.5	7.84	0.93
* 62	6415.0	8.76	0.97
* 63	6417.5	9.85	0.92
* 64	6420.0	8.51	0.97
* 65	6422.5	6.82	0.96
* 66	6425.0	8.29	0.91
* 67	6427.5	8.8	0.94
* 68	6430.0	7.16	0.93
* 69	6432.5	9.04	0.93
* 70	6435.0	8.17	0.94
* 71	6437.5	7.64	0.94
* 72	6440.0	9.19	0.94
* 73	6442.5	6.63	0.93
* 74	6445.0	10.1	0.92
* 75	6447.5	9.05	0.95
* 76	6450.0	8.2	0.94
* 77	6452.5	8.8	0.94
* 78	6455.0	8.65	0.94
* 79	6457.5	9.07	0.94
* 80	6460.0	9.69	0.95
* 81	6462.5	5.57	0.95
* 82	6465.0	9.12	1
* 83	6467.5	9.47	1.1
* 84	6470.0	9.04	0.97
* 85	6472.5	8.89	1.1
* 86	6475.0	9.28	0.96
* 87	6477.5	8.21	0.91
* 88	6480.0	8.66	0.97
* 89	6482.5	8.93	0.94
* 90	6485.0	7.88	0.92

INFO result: -0.48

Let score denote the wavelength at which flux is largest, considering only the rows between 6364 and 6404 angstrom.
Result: 6395.0 angstrom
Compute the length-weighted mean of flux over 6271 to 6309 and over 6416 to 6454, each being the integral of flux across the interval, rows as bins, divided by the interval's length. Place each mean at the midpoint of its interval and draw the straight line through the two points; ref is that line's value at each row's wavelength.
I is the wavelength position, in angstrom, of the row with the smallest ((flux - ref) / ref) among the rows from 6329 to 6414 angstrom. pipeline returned 6345.0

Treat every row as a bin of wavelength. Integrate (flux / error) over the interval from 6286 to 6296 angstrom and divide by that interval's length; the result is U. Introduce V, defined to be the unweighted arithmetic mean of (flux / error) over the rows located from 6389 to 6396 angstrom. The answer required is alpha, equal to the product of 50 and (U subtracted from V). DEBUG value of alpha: 70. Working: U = 8.0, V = 9.42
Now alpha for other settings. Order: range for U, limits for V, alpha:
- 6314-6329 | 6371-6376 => 31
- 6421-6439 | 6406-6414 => 0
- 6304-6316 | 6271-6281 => -15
